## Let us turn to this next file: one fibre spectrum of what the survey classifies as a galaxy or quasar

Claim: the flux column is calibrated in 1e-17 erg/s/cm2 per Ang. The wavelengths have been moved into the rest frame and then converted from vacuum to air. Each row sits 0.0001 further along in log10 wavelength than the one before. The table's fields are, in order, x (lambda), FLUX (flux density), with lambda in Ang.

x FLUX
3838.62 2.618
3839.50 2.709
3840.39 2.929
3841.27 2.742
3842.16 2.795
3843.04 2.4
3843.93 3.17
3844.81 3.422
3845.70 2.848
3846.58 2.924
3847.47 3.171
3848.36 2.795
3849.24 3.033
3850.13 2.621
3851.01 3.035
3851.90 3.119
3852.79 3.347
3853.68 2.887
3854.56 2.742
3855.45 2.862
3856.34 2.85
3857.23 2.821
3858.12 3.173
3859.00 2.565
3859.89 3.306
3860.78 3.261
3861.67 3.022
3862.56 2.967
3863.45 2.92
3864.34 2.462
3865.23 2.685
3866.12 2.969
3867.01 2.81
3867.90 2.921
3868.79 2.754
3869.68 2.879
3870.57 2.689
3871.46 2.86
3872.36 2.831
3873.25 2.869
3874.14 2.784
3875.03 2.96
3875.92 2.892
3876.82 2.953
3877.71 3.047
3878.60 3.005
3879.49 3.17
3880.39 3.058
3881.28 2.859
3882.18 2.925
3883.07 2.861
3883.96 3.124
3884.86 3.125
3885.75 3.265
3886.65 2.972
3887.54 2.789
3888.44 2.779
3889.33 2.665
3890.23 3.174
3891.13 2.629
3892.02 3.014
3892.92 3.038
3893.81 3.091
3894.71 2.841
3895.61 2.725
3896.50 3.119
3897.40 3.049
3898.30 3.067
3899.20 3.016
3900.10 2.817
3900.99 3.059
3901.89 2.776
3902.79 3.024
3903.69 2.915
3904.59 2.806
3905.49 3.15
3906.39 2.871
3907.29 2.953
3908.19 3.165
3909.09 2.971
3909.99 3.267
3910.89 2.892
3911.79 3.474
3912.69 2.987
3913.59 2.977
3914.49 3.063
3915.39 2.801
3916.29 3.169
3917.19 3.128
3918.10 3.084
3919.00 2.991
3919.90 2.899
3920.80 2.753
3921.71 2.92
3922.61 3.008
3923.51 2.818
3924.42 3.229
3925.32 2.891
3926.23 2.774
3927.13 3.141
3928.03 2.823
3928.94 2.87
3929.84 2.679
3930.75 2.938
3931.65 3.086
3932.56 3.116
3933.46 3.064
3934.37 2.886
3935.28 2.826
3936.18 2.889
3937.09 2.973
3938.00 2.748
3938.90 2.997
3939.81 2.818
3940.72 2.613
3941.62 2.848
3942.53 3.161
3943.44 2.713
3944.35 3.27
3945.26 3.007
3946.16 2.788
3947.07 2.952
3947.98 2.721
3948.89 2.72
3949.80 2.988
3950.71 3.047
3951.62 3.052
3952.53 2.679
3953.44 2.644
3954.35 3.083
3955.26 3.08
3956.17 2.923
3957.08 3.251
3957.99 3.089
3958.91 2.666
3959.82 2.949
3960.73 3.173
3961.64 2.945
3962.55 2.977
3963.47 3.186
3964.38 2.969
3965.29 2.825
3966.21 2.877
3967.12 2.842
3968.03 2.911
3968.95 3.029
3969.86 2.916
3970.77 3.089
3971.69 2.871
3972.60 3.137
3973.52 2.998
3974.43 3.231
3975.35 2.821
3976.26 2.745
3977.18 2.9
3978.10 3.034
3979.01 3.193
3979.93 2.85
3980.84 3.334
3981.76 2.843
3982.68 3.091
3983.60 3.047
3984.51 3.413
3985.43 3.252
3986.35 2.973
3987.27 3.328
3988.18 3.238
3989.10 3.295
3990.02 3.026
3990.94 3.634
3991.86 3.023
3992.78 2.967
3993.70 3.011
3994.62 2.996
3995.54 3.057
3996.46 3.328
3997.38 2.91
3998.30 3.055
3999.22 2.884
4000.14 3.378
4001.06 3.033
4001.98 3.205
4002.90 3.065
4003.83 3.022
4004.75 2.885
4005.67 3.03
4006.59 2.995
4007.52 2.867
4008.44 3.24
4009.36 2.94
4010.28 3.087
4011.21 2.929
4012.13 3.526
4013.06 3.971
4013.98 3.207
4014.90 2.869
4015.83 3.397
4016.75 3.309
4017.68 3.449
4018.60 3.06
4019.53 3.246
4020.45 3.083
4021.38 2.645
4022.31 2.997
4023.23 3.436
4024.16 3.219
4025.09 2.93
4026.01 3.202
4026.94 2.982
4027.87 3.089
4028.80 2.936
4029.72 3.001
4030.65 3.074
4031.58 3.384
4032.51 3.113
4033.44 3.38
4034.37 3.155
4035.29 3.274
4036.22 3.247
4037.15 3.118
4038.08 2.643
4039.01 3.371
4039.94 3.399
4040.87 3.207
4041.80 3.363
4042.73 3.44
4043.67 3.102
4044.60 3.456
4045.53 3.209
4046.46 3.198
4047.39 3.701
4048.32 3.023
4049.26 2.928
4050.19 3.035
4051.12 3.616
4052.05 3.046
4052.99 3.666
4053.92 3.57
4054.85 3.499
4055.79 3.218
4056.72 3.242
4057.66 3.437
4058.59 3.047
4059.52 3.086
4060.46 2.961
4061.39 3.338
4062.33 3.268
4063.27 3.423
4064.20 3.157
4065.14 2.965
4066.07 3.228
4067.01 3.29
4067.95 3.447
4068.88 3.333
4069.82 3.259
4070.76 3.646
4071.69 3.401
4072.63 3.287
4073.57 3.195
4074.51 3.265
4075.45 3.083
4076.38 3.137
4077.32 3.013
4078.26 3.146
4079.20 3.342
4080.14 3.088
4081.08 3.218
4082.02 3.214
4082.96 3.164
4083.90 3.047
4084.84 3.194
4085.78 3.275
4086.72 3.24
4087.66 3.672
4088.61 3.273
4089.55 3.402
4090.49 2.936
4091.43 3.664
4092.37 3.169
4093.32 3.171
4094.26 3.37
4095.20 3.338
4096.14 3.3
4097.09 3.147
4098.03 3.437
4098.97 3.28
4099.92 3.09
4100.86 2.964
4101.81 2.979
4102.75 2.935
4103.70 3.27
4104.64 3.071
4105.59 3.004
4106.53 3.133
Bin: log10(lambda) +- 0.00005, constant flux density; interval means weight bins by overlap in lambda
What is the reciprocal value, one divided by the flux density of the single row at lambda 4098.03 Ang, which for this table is 0.29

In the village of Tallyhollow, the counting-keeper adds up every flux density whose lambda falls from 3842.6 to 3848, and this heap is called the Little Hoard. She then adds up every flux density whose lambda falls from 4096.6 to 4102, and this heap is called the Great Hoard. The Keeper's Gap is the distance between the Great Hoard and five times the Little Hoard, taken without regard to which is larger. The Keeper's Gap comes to 71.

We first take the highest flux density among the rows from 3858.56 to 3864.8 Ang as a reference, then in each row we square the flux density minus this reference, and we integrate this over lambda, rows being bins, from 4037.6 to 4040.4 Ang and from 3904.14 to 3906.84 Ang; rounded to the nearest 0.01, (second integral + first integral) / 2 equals 0.42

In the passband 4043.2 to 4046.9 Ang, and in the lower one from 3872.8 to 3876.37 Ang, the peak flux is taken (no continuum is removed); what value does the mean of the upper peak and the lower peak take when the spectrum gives 3.21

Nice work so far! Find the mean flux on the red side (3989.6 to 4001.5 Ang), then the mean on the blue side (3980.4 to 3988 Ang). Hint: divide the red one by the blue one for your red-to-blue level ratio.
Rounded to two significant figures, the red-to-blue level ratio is 0.98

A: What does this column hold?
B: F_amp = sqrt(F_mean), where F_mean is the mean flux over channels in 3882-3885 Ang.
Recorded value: 1.73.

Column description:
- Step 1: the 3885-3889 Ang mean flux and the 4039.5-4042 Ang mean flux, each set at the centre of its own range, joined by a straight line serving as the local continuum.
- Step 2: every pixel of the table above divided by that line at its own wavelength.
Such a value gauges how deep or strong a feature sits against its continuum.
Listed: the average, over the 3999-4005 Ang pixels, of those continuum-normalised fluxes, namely 0.95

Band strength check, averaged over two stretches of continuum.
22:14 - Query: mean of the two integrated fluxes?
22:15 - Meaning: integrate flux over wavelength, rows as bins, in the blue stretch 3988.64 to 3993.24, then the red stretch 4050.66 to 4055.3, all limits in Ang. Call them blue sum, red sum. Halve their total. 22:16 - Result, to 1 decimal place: 15.4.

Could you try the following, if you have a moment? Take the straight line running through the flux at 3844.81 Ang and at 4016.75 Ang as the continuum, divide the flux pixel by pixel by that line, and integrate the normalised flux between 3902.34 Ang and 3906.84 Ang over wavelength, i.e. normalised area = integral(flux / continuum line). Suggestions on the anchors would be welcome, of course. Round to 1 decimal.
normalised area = 3.9 Ang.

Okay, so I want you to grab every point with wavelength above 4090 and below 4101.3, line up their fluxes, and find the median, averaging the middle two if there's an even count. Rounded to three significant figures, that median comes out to 3.23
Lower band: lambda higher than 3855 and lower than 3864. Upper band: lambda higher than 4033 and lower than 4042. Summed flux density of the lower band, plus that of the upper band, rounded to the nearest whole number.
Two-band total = 62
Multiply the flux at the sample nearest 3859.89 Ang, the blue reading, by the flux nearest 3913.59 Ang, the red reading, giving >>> 9.8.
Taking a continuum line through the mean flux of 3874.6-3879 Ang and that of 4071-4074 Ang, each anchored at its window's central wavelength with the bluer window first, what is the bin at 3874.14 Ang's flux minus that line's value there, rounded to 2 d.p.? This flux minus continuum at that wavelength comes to -0.18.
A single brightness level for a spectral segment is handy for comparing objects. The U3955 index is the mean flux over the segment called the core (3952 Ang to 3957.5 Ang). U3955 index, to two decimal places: 2.94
